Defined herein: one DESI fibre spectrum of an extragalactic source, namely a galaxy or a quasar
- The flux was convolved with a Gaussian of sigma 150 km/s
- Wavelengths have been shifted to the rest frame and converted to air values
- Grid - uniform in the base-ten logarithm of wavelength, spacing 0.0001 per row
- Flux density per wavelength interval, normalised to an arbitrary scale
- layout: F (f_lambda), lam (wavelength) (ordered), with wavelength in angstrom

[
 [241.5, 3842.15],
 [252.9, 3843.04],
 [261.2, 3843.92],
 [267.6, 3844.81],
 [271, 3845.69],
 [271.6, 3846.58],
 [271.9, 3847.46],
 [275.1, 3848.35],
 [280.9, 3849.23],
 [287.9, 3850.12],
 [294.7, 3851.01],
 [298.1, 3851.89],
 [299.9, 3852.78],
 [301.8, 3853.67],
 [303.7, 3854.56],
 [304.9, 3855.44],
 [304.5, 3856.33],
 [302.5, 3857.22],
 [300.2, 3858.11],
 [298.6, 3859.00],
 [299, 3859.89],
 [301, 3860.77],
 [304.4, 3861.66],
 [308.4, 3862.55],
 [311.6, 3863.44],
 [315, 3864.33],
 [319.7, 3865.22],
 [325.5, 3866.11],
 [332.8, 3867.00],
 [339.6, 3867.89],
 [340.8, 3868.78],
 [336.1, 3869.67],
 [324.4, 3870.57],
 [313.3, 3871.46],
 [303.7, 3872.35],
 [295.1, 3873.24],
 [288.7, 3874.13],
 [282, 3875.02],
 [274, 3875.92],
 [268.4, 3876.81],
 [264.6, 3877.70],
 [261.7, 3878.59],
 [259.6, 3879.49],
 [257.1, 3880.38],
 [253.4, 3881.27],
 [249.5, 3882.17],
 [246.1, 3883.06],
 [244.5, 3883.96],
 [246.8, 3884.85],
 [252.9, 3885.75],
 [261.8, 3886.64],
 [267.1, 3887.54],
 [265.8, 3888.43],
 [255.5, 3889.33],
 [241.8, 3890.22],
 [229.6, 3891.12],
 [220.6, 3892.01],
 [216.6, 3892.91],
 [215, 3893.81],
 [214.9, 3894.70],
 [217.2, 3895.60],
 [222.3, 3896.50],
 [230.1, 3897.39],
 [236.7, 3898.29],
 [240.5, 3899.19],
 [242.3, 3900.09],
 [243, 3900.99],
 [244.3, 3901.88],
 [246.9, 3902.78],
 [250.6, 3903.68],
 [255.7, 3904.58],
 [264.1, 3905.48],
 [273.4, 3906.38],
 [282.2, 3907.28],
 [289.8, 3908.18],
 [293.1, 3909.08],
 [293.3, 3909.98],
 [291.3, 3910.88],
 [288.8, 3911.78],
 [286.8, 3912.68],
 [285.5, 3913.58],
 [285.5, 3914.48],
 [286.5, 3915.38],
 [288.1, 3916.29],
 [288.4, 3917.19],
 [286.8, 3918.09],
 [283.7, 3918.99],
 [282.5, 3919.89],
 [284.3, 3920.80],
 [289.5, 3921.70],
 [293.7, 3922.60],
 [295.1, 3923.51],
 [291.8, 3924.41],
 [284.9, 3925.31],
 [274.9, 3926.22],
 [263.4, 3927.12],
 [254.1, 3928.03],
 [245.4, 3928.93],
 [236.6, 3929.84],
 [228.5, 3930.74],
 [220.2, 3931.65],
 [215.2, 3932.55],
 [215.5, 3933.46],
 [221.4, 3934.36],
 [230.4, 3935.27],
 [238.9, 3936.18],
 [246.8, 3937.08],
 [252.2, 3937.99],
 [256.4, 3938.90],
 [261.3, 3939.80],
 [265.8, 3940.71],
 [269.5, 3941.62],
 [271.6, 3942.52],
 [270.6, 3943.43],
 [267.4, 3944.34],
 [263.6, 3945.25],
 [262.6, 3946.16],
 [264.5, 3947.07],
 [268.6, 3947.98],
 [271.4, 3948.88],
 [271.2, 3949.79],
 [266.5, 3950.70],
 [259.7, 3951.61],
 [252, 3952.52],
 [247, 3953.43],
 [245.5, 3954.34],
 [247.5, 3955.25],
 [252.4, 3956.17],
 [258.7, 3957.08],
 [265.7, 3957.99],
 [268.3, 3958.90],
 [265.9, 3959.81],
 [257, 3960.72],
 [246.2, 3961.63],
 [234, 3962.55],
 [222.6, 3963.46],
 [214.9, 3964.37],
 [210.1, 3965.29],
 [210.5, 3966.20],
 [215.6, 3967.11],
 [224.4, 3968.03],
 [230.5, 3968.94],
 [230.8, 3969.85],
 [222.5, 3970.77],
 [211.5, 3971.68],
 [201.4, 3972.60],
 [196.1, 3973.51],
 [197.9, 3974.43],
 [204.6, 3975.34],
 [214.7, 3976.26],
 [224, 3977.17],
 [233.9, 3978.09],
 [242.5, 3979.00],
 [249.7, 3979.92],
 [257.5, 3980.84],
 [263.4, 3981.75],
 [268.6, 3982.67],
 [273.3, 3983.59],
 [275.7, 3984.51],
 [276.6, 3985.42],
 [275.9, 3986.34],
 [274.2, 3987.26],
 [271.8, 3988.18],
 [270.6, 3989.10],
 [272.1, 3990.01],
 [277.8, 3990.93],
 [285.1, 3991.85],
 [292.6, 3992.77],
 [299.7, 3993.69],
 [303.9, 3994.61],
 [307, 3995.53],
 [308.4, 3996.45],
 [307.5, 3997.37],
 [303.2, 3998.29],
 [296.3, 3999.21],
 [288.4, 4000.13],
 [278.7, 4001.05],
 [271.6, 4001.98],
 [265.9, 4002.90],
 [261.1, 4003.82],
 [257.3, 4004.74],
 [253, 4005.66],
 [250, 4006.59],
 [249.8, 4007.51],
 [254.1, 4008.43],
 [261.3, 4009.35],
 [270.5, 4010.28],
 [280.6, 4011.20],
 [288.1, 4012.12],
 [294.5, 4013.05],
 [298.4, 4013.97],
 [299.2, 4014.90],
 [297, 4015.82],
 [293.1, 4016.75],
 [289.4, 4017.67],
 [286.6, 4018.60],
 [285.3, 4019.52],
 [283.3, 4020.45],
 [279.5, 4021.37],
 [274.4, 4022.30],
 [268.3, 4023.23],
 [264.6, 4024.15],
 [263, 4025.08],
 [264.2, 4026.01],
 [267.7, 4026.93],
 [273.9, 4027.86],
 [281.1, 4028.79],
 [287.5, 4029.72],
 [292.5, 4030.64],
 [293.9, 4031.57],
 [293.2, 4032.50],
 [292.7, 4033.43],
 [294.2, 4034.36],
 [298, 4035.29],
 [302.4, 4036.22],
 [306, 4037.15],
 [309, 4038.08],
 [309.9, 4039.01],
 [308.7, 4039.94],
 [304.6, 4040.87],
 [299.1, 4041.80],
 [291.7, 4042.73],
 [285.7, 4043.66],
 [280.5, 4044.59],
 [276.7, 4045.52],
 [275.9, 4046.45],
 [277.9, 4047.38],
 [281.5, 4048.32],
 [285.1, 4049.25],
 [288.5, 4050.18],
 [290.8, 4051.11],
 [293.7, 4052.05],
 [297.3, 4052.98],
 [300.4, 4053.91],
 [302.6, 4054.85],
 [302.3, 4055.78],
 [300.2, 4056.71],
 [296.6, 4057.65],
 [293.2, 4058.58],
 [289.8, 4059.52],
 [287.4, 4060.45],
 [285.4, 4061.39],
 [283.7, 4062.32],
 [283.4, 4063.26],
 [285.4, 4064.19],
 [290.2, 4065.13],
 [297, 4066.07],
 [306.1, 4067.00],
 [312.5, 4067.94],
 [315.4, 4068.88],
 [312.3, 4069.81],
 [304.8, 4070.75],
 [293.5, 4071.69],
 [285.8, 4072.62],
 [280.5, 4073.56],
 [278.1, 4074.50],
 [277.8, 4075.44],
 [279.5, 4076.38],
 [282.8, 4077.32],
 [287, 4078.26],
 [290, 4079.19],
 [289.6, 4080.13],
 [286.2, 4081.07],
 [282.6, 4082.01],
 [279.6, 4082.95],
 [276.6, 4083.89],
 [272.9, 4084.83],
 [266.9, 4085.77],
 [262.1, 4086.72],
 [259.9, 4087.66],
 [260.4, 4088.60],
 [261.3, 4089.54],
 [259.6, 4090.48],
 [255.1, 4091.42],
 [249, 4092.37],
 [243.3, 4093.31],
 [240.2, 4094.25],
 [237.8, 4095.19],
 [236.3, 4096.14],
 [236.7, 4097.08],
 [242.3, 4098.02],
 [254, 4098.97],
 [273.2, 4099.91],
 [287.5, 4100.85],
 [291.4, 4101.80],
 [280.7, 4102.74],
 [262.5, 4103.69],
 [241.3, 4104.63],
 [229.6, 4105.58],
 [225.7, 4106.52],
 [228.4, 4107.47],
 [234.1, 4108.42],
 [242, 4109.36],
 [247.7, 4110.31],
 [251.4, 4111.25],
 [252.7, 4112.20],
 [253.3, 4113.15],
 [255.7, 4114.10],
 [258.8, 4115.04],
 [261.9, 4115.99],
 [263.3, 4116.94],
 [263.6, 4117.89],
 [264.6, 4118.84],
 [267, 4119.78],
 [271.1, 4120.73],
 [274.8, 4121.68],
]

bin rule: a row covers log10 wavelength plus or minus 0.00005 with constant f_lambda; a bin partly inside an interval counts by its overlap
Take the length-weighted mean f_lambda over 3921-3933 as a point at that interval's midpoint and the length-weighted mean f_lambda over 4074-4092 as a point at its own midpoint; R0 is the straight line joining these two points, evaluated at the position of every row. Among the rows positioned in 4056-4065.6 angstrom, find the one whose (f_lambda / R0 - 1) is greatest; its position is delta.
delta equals 4056.71 angstrom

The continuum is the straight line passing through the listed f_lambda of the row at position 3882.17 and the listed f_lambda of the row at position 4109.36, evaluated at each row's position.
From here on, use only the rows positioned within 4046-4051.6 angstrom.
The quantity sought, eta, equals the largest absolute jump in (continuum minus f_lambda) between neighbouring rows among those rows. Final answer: 3.6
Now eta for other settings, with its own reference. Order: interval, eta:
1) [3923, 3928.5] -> 11.5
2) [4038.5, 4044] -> 7.4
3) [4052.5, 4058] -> 3.6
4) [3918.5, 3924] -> 5.2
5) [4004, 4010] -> 7.2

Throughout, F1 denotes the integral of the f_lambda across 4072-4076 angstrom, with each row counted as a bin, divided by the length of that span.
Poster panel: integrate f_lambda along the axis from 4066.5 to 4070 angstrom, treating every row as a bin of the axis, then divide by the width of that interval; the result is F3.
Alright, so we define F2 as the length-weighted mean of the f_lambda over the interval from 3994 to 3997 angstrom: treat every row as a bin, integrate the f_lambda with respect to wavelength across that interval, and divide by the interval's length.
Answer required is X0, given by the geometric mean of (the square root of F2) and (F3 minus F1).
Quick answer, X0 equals 23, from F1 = 281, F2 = 306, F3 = 312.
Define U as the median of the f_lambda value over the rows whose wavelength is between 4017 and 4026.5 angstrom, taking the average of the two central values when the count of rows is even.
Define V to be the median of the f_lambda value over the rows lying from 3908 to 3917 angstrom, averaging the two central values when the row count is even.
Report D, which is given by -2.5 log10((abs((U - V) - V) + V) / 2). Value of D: -6.2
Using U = 277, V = 288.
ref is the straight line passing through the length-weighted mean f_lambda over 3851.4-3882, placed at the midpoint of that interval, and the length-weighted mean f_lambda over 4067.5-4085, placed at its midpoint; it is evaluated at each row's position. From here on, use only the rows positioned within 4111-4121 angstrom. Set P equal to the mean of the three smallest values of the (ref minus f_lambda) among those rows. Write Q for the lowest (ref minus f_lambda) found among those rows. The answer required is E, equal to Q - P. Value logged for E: -3.6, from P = 19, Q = 16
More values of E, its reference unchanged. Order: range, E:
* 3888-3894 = -11.4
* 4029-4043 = -0.7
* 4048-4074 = -2.0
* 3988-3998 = -0.8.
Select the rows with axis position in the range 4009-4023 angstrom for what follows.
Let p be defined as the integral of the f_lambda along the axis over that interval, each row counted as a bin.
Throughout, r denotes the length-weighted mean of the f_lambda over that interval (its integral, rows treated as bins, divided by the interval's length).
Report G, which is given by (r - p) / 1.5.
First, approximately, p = 3992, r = 285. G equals -2471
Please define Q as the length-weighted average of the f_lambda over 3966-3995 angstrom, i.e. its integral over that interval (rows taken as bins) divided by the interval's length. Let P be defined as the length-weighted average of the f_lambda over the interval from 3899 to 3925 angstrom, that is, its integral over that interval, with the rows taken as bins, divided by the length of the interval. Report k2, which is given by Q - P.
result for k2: -29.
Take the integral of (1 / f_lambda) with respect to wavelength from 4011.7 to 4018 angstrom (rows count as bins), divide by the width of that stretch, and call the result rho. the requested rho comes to 0.0034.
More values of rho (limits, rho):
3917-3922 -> 0.0035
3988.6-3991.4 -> 0.0037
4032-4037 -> 0.0034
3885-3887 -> 0.0039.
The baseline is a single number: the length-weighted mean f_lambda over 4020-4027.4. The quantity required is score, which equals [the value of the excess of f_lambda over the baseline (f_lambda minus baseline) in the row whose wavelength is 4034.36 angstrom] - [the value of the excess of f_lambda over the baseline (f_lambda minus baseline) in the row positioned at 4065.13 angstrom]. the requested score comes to 4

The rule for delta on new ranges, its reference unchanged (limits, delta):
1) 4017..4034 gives 4031.57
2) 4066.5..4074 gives 4068.88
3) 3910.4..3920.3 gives 3910.88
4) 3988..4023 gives 3996.45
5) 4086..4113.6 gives 4101.80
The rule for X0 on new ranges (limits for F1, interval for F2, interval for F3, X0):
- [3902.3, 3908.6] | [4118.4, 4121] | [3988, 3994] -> 16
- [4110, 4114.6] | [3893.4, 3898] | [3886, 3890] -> 11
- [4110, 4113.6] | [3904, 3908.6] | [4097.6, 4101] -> 14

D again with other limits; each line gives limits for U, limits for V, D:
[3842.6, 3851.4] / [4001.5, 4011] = -6.0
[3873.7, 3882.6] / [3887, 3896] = -5.8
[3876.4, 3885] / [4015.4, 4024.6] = -6.2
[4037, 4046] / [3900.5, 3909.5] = -5.9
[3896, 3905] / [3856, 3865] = -6.3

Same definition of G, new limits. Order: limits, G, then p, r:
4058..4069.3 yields -2019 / 3322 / 294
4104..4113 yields -1281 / 2161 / 240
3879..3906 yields -4214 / 6564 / 243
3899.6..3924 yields -4330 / 6773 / 278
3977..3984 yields -1010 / 1767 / 252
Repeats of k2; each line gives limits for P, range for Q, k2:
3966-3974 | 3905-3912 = 68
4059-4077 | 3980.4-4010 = -15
